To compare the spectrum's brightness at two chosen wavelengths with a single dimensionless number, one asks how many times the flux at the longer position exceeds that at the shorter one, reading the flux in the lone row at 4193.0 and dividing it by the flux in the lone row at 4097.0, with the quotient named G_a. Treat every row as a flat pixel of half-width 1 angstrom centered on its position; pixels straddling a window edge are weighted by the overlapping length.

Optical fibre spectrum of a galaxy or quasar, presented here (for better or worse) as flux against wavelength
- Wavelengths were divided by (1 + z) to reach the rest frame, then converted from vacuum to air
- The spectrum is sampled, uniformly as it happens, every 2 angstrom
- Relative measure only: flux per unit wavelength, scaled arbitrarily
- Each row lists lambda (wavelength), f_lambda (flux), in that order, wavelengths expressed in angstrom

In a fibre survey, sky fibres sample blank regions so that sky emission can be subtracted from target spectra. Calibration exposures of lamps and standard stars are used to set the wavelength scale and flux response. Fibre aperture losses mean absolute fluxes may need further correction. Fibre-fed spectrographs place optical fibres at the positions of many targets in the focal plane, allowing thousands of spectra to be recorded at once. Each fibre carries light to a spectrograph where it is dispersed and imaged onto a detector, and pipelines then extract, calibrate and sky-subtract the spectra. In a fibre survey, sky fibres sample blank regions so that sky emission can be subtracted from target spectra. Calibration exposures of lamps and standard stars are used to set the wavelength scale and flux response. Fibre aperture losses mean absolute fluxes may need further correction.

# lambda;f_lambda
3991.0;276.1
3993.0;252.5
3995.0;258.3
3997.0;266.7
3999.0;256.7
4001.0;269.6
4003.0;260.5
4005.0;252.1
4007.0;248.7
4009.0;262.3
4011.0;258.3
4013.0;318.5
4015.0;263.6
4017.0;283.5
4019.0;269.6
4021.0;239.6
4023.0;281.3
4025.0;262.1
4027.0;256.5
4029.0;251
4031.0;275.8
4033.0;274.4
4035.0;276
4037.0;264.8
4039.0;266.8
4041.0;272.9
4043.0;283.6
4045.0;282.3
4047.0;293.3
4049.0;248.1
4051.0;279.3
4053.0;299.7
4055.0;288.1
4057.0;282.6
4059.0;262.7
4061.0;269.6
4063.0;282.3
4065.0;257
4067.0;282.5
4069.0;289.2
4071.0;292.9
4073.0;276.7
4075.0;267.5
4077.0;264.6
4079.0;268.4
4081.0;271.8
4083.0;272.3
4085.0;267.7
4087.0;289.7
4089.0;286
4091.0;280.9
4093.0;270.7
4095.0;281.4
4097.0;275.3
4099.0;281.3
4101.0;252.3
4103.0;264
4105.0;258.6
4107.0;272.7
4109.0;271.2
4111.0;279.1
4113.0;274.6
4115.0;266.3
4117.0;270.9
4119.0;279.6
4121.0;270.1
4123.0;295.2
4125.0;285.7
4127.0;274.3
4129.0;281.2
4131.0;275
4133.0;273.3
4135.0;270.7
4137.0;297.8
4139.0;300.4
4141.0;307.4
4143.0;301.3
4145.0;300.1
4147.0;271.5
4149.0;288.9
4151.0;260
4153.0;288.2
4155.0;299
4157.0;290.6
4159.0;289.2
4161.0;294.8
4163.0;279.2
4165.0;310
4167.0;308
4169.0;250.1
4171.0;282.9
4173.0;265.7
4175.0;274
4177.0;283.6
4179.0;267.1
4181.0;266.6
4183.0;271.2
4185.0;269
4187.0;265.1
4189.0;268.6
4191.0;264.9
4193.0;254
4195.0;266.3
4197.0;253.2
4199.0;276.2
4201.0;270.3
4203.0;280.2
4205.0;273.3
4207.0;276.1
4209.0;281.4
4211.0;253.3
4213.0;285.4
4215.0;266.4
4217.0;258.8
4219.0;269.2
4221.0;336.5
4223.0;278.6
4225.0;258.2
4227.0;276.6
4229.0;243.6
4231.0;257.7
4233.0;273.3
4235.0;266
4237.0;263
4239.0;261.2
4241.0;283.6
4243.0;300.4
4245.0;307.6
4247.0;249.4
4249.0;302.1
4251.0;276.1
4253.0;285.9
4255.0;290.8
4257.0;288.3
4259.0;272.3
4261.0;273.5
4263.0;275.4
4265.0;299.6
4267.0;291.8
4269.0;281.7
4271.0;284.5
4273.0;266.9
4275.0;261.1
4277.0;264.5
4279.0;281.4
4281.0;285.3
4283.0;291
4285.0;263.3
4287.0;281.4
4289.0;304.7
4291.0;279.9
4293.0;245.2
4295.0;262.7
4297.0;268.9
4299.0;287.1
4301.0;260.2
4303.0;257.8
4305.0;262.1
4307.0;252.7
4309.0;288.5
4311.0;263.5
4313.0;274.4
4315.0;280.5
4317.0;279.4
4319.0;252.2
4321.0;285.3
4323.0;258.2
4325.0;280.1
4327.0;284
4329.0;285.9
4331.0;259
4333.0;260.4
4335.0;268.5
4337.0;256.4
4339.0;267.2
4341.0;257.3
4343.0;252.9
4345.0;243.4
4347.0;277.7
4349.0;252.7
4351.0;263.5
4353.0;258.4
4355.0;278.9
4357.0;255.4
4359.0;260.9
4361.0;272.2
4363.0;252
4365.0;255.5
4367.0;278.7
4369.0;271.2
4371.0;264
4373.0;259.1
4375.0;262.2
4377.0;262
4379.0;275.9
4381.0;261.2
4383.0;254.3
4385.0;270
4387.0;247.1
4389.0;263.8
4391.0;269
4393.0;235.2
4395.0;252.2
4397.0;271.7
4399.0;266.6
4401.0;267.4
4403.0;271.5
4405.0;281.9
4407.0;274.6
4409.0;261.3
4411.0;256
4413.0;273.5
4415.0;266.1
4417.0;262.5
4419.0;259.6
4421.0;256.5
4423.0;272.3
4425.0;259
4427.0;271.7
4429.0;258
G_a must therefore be 0.923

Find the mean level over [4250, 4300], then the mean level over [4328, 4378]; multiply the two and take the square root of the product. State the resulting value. 271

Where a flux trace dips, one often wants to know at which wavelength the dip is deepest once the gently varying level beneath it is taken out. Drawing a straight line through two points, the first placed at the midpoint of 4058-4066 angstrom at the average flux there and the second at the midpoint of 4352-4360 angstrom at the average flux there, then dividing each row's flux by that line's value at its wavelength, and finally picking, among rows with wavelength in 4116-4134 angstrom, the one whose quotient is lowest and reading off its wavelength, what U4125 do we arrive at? 4121.0 angstrom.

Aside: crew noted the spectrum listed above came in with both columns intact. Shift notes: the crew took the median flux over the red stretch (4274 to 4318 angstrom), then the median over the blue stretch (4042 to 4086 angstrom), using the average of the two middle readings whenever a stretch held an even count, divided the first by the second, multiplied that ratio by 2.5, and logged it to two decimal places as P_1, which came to 2.44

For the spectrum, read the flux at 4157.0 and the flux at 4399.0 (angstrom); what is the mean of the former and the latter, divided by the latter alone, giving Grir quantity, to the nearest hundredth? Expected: 1.05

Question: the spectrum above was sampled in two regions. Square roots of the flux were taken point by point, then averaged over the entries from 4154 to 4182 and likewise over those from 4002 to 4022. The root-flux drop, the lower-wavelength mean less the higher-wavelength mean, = -0.53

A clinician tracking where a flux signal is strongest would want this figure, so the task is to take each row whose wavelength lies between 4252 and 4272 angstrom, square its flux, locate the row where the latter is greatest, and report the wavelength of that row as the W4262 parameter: 4265.0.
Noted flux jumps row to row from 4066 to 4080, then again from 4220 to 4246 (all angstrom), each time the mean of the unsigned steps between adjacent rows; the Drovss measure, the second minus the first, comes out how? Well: 11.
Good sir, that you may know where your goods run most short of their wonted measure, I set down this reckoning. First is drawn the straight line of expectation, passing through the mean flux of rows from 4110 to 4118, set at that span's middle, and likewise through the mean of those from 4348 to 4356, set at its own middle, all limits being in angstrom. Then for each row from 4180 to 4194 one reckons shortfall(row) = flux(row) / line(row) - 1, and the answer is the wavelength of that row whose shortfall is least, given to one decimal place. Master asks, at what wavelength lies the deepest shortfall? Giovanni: 4193.0 angstrom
